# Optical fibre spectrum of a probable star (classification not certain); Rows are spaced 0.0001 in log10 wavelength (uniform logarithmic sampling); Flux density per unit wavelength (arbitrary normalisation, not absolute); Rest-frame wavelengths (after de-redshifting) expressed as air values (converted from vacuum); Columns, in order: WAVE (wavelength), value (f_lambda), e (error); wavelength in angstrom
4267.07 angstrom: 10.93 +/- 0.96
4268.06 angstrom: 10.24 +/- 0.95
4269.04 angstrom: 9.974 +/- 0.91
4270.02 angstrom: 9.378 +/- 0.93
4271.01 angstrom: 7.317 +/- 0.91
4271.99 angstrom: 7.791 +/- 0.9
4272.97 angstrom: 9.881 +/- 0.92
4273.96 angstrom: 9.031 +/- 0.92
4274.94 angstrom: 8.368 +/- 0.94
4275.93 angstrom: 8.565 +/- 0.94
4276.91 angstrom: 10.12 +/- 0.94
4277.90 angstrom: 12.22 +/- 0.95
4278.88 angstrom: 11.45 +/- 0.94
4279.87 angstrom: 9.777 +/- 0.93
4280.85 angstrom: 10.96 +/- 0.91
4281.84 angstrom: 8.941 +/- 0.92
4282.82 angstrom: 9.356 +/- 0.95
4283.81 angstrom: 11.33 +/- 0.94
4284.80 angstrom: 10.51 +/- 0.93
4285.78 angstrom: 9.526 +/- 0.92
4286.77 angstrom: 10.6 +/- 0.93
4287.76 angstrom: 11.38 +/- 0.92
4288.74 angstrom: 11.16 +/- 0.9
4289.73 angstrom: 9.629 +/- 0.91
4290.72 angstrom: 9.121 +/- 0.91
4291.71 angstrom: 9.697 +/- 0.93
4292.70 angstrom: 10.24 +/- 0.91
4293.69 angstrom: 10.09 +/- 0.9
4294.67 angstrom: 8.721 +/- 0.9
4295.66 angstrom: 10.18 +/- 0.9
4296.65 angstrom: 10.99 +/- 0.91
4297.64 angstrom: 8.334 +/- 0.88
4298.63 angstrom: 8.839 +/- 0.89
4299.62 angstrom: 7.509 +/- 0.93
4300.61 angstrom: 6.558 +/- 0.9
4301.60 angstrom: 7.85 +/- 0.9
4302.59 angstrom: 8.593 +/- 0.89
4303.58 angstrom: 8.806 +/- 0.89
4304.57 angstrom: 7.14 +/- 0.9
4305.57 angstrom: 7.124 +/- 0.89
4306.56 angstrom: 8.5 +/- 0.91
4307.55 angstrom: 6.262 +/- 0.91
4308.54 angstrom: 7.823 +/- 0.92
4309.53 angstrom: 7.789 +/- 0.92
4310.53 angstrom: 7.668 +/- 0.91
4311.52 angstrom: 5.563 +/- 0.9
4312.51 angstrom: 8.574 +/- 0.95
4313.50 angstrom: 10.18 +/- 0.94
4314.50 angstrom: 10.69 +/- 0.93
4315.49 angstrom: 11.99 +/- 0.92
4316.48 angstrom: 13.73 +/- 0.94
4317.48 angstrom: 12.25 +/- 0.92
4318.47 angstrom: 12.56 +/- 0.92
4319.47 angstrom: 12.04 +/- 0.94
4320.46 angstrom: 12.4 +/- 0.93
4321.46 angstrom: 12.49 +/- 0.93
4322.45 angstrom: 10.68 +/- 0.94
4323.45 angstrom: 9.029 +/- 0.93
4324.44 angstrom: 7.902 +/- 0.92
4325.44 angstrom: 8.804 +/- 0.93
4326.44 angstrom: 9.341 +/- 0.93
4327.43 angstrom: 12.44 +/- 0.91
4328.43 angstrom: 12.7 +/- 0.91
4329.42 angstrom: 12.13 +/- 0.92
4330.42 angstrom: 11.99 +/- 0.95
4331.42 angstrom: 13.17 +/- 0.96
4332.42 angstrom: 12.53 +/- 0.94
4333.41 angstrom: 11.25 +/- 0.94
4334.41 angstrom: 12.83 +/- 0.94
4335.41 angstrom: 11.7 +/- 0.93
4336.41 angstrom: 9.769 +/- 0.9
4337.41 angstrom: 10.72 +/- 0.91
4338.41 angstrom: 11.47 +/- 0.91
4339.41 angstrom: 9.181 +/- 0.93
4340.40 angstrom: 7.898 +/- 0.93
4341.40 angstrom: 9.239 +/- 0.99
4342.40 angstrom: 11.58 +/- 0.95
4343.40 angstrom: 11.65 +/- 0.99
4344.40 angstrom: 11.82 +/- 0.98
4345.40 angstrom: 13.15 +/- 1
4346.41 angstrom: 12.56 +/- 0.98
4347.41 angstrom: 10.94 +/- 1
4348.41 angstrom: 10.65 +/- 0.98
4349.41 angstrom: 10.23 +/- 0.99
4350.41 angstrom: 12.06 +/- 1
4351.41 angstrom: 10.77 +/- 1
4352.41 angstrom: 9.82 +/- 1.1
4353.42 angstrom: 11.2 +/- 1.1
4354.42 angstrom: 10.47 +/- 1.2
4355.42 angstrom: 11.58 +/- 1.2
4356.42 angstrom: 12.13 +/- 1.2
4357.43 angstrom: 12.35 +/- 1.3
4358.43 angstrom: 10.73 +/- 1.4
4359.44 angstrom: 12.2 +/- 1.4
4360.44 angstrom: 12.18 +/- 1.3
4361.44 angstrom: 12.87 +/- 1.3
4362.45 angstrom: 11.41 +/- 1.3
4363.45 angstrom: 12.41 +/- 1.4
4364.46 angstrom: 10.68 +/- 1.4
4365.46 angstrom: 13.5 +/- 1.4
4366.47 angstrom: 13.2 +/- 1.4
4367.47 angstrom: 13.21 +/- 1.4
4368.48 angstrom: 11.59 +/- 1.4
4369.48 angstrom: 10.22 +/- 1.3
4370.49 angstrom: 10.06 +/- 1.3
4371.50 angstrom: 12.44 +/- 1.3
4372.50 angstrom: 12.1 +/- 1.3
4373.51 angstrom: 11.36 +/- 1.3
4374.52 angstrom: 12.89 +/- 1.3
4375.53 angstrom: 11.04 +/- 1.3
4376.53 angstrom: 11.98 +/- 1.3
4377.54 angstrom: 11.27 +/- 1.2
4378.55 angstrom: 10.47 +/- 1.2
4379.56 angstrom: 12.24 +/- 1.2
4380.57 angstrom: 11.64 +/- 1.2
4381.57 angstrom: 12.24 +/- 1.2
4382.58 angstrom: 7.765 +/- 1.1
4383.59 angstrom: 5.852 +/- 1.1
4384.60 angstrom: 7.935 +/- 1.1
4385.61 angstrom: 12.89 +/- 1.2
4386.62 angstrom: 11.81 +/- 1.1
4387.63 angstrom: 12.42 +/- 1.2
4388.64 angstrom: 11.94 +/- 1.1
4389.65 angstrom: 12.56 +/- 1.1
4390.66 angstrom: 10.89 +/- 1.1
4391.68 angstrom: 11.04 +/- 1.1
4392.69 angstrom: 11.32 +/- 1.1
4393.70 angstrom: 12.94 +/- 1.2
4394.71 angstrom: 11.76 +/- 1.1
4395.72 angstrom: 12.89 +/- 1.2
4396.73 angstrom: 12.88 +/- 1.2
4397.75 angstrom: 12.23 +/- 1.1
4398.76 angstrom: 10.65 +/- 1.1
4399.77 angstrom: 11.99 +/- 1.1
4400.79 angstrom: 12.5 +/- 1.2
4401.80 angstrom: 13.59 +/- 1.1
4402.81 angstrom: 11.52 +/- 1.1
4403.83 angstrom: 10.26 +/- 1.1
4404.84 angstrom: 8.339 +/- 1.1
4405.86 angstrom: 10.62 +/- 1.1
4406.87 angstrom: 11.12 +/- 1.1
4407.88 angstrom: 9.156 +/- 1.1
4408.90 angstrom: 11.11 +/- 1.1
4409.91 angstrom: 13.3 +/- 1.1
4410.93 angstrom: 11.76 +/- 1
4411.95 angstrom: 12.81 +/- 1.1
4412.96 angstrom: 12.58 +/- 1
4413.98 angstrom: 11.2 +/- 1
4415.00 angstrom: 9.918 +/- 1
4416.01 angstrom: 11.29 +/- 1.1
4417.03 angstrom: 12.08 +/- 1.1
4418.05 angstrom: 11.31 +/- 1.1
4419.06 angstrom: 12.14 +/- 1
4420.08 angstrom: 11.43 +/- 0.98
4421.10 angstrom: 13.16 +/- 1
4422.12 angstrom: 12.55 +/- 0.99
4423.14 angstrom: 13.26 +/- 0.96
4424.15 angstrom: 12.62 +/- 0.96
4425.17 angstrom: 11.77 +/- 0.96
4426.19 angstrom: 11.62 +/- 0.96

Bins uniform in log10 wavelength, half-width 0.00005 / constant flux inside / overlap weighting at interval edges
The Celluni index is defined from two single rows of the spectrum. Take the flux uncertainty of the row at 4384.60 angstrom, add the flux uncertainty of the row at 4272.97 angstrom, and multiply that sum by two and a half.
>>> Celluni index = 5.05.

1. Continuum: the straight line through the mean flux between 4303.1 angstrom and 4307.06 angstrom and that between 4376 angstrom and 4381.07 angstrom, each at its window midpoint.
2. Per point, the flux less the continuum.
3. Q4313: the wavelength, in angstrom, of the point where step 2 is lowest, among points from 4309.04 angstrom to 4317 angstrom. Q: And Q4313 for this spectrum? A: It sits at 4311.52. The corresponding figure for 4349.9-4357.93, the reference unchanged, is 4352.41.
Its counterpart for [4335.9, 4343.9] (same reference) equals 4340.40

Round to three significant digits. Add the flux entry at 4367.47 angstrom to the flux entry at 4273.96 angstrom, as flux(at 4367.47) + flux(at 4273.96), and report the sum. 22.2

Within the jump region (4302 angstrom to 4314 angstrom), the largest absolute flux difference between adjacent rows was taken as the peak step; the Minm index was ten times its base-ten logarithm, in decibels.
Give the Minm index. 4.8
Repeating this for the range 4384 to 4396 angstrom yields 7.0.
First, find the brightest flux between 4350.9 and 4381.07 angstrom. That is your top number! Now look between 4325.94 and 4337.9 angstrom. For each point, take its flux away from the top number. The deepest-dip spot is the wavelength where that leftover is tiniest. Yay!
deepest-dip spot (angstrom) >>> 4331.42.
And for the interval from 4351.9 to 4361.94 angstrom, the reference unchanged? 4361.44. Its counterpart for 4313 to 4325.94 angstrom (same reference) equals 4316.48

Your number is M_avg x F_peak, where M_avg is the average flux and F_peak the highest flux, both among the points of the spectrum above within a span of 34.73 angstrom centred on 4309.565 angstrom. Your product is 128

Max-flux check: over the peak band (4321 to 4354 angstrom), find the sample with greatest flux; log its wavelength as 4331.42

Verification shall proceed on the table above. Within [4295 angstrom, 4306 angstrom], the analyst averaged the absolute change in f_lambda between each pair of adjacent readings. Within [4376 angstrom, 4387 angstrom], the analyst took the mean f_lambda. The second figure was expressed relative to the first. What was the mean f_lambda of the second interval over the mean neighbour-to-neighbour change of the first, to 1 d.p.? 10.4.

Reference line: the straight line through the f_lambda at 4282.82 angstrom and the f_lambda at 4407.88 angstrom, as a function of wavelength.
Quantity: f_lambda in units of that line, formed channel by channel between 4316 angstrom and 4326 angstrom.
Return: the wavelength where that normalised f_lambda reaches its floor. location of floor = 4324.44 angstrom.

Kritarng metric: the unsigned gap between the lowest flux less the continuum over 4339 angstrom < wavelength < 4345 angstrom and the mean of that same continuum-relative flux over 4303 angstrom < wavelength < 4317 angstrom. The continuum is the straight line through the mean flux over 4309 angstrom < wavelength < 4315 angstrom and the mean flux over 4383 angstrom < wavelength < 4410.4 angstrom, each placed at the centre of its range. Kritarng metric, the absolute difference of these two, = 1.8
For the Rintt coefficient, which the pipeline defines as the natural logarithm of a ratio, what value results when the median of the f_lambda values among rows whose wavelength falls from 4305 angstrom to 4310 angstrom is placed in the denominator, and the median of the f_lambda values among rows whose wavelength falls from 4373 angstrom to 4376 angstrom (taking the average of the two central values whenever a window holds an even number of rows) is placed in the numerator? 0.38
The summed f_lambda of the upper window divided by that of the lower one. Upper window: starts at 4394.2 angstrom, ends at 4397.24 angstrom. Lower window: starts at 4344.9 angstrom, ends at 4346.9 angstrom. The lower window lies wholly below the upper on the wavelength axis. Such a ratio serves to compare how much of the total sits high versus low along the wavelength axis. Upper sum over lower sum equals 1.46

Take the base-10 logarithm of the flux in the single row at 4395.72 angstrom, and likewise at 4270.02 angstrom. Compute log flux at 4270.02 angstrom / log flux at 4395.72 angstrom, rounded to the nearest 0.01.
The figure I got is 0.88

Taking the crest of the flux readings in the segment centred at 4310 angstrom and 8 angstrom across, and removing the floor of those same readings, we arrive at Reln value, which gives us 4.6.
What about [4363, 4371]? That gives 3.4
